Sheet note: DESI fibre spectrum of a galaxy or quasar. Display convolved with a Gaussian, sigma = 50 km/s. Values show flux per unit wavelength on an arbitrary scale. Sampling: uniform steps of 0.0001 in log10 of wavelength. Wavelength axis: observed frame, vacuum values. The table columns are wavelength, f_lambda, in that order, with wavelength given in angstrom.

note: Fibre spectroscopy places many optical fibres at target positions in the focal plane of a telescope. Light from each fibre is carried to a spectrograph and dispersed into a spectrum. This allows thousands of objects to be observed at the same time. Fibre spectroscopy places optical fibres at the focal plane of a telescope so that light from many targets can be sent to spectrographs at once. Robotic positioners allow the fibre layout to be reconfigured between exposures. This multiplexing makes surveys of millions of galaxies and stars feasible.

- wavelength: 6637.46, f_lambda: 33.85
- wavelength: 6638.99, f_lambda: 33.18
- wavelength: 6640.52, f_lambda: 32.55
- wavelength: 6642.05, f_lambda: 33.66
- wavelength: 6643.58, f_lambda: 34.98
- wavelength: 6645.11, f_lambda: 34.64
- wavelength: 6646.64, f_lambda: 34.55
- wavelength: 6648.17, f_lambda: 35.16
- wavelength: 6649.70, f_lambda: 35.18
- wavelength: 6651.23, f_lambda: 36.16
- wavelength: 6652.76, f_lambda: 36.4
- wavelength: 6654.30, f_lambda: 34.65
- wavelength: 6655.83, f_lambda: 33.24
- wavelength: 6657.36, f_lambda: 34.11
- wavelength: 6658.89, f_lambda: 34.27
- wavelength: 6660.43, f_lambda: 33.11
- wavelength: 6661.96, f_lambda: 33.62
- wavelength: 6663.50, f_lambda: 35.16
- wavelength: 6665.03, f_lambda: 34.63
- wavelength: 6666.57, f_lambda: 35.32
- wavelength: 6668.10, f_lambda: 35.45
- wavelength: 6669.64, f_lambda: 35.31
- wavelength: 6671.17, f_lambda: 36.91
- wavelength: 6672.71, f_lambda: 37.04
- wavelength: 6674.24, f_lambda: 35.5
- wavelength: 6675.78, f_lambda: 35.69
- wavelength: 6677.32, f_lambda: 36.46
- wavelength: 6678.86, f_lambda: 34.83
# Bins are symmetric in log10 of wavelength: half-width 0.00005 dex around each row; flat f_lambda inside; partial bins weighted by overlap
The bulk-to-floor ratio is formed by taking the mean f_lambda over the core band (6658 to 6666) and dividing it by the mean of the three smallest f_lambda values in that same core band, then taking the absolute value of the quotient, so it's 1.01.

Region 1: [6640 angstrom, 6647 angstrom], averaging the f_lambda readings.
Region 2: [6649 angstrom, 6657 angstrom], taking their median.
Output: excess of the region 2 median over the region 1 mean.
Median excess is 1.1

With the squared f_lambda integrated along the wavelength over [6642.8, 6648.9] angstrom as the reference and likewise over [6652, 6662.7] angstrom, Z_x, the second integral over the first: 1.7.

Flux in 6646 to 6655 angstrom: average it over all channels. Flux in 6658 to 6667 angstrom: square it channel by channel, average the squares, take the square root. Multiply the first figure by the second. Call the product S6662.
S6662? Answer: 1215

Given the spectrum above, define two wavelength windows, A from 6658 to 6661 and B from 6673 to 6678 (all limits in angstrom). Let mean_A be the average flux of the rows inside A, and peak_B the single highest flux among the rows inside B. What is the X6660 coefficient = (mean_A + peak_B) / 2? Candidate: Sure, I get 35.1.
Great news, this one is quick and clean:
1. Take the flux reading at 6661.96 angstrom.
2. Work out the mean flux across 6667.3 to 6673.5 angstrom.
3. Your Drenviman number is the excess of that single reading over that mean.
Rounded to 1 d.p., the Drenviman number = -2.6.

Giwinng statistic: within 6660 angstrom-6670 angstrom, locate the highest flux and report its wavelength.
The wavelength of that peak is 6668.10 angstrom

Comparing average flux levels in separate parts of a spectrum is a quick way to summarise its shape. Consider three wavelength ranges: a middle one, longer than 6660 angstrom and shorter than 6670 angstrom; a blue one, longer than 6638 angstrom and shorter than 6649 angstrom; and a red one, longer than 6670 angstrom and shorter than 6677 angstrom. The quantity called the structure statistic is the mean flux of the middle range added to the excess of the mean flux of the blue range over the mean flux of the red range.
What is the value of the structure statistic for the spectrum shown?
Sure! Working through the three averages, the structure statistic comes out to 32.5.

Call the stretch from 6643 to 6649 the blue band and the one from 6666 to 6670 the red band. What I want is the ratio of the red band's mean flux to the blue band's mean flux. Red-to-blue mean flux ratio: 1.02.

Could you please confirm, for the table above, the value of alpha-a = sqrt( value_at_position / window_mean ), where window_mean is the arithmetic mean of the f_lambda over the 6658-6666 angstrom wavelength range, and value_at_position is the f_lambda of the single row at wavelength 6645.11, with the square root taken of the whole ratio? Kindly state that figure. 1.01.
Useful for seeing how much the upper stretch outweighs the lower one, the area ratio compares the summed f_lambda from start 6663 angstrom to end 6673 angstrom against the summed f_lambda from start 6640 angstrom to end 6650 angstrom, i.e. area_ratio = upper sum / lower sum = 1.04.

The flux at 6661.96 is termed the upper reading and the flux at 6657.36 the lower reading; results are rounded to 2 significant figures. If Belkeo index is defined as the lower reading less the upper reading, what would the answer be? 0.49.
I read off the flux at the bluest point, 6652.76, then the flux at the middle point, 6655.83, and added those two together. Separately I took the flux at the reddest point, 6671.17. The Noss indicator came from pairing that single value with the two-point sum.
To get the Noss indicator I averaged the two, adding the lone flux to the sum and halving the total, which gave 53.3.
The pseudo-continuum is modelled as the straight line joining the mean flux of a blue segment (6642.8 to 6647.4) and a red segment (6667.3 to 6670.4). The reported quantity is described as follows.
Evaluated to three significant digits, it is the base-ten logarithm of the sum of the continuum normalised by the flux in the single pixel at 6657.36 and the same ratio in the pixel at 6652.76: 0.298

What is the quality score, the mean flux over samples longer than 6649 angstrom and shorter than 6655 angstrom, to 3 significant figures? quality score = 35.6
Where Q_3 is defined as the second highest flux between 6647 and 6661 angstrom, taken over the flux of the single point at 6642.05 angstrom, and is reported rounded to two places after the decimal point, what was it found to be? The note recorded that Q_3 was 1.07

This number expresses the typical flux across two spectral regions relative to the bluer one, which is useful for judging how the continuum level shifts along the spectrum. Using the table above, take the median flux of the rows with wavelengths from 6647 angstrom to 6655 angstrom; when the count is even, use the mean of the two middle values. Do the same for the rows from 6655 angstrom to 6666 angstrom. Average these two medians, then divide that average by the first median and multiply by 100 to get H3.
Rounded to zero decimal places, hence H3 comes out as 98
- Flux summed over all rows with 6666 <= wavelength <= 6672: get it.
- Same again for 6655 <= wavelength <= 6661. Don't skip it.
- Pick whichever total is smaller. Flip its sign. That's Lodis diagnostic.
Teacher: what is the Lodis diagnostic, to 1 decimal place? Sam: -134.7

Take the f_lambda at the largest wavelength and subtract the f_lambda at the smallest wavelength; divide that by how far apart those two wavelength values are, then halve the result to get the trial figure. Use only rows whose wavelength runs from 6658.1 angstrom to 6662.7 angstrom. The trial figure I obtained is -0.11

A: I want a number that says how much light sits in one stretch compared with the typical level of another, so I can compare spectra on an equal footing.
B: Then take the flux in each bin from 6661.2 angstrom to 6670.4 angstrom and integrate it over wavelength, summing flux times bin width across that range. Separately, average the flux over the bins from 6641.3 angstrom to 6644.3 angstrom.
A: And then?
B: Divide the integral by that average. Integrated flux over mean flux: 9.4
